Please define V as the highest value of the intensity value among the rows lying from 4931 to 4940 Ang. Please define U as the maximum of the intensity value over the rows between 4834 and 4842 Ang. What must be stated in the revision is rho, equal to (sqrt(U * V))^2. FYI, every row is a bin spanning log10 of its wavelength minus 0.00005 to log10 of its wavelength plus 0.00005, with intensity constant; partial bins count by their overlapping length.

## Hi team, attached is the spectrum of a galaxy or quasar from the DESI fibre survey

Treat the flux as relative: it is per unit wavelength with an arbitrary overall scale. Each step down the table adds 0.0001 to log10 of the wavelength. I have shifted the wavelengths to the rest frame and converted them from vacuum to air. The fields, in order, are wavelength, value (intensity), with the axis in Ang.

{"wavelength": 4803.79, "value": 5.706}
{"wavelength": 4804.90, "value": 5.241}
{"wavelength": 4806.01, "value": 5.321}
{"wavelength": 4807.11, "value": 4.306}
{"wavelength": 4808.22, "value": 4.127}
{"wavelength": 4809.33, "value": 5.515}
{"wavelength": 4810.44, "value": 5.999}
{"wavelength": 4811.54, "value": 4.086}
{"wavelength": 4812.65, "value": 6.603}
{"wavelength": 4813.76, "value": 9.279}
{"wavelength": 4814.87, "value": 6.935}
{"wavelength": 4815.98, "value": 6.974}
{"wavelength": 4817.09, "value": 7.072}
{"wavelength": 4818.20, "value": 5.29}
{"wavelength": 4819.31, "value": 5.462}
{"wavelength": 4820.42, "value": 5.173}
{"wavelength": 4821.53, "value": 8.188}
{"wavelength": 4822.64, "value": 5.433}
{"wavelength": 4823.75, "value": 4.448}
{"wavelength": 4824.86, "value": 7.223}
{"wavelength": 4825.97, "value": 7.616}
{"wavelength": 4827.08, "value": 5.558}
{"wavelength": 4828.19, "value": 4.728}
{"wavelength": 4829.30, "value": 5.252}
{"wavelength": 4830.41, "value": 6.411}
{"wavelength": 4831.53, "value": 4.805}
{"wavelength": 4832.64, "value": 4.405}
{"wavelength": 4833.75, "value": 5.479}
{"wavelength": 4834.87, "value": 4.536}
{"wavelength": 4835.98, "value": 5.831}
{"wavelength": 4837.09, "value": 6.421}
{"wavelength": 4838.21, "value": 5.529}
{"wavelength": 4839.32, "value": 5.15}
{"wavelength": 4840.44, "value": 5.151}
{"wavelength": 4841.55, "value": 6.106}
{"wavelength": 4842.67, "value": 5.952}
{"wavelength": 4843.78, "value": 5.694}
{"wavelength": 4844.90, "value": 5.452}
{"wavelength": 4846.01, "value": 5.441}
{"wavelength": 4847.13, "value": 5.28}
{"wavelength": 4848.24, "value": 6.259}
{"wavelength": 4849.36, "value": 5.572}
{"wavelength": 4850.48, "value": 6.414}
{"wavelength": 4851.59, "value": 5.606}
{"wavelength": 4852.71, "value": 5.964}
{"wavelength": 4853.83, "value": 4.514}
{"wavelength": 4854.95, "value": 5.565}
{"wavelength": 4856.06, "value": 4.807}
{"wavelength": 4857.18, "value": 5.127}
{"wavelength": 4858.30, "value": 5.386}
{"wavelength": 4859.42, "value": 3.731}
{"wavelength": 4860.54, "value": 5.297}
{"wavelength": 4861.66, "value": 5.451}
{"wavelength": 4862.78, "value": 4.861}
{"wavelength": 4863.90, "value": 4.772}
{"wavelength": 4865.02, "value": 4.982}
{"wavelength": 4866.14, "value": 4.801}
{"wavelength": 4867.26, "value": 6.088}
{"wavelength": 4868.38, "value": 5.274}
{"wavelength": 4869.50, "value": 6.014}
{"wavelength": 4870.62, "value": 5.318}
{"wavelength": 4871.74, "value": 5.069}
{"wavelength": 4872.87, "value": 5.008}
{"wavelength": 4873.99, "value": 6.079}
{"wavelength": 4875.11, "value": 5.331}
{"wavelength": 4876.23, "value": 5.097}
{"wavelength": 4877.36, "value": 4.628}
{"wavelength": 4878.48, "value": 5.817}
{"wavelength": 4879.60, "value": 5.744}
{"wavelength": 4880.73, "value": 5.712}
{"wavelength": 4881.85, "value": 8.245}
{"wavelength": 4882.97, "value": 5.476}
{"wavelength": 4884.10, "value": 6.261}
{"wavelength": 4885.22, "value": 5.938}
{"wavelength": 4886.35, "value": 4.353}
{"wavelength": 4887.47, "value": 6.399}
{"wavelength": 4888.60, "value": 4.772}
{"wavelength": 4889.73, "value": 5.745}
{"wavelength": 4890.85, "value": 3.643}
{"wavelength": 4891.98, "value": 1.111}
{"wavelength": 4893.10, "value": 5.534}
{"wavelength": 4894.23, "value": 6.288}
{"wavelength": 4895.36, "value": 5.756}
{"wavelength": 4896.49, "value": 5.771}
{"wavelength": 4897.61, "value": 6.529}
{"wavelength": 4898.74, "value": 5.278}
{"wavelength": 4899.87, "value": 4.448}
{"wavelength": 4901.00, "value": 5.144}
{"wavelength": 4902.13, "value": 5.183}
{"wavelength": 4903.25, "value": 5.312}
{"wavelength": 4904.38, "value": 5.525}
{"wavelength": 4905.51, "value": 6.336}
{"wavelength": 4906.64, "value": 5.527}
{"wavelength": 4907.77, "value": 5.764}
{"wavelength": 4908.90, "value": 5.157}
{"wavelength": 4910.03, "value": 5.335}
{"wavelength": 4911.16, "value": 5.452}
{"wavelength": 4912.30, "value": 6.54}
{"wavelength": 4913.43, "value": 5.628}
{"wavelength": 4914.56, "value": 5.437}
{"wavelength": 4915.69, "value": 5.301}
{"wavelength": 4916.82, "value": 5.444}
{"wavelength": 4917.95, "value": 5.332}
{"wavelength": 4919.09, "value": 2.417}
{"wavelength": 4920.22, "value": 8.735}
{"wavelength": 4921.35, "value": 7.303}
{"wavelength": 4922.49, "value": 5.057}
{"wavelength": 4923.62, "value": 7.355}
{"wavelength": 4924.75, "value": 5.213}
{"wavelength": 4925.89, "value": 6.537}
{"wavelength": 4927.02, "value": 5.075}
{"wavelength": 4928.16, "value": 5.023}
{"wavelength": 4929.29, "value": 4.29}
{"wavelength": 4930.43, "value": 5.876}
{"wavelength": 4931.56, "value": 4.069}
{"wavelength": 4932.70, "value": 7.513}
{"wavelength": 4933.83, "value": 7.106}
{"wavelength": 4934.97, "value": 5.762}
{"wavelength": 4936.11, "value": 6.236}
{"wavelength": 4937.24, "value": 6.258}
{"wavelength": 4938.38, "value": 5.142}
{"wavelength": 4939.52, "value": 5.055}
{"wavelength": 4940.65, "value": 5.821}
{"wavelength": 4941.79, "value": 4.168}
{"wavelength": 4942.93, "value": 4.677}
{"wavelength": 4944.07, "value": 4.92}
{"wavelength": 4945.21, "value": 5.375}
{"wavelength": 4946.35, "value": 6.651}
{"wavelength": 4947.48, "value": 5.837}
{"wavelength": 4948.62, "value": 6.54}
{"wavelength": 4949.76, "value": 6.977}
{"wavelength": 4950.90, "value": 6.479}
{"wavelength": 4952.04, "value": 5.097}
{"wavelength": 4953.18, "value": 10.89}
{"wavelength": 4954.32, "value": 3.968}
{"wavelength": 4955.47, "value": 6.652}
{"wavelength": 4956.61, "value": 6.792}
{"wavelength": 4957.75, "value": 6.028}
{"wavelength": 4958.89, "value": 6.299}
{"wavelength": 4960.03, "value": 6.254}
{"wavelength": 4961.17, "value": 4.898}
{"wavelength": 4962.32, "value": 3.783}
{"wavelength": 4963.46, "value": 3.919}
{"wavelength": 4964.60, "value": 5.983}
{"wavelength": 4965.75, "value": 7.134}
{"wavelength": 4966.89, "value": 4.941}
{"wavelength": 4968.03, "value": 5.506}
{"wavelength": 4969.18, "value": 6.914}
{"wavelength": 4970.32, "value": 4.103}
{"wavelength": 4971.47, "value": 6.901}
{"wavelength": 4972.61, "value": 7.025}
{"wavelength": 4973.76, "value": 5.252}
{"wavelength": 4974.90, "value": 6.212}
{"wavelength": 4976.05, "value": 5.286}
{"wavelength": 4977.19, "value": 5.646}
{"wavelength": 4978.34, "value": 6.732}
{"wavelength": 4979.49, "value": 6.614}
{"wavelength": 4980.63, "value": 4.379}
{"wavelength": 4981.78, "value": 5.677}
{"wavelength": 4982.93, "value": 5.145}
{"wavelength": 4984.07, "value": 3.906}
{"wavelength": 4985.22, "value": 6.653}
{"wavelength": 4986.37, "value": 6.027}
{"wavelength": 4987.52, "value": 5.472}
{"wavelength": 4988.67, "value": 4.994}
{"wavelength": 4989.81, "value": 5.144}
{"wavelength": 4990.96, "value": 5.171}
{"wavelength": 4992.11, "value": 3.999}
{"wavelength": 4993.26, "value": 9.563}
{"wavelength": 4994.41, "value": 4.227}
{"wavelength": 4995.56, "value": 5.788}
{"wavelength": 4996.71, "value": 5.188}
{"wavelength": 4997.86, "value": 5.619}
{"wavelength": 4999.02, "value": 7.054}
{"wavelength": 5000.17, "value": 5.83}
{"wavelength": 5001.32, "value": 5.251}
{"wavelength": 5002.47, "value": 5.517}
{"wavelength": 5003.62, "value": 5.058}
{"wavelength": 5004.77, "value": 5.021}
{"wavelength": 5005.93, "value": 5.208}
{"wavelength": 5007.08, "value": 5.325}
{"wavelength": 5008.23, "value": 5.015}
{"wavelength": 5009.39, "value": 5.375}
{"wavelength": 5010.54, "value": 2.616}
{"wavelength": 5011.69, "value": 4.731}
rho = 48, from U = 6.421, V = 7.513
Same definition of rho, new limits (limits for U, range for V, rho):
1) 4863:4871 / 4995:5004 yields 43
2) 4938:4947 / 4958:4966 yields 47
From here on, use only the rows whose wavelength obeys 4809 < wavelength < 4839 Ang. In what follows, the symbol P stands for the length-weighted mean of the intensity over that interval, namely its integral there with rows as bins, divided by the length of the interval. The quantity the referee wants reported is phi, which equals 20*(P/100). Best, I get 1.19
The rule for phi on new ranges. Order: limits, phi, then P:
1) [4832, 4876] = 1.07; 5.37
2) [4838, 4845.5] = 1.12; 5.58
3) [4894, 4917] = 1.11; 5.57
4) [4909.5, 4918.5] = 1.11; 5.56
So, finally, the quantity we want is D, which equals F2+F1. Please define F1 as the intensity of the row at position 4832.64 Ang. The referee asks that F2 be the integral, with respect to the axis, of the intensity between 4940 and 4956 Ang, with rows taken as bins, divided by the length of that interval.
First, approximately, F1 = 4.405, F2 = 6.0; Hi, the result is 10.4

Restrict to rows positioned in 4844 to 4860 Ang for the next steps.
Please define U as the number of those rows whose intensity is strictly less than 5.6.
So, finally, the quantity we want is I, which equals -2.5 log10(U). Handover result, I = -2.50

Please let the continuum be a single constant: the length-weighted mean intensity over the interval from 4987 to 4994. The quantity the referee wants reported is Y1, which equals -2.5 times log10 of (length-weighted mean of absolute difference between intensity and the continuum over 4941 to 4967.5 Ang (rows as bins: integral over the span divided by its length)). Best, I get -0.1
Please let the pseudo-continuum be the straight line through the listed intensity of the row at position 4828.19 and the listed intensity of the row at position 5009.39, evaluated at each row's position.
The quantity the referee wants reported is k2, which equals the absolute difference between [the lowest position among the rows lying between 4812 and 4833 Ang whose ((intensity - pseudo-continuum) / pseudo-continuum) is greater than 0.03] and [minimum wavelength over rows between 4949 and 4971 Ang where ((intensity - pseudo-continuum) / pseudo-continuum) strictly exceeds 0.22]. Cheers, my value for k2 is 137.1 Ang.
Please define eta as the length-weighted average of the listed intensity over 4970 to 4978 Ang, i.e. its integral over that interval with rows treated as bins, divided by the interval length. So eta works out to 5.85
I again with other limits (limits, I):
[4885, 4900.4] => -2.11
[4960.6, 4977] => -2.26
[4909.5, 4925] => -2.39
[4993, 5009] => -2.39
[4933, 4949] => -1.95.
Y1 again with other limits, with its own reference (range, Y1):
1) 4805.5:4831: -0.1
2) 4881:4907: 0.2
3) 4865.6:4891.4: 0.5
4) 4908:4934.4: 0.0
